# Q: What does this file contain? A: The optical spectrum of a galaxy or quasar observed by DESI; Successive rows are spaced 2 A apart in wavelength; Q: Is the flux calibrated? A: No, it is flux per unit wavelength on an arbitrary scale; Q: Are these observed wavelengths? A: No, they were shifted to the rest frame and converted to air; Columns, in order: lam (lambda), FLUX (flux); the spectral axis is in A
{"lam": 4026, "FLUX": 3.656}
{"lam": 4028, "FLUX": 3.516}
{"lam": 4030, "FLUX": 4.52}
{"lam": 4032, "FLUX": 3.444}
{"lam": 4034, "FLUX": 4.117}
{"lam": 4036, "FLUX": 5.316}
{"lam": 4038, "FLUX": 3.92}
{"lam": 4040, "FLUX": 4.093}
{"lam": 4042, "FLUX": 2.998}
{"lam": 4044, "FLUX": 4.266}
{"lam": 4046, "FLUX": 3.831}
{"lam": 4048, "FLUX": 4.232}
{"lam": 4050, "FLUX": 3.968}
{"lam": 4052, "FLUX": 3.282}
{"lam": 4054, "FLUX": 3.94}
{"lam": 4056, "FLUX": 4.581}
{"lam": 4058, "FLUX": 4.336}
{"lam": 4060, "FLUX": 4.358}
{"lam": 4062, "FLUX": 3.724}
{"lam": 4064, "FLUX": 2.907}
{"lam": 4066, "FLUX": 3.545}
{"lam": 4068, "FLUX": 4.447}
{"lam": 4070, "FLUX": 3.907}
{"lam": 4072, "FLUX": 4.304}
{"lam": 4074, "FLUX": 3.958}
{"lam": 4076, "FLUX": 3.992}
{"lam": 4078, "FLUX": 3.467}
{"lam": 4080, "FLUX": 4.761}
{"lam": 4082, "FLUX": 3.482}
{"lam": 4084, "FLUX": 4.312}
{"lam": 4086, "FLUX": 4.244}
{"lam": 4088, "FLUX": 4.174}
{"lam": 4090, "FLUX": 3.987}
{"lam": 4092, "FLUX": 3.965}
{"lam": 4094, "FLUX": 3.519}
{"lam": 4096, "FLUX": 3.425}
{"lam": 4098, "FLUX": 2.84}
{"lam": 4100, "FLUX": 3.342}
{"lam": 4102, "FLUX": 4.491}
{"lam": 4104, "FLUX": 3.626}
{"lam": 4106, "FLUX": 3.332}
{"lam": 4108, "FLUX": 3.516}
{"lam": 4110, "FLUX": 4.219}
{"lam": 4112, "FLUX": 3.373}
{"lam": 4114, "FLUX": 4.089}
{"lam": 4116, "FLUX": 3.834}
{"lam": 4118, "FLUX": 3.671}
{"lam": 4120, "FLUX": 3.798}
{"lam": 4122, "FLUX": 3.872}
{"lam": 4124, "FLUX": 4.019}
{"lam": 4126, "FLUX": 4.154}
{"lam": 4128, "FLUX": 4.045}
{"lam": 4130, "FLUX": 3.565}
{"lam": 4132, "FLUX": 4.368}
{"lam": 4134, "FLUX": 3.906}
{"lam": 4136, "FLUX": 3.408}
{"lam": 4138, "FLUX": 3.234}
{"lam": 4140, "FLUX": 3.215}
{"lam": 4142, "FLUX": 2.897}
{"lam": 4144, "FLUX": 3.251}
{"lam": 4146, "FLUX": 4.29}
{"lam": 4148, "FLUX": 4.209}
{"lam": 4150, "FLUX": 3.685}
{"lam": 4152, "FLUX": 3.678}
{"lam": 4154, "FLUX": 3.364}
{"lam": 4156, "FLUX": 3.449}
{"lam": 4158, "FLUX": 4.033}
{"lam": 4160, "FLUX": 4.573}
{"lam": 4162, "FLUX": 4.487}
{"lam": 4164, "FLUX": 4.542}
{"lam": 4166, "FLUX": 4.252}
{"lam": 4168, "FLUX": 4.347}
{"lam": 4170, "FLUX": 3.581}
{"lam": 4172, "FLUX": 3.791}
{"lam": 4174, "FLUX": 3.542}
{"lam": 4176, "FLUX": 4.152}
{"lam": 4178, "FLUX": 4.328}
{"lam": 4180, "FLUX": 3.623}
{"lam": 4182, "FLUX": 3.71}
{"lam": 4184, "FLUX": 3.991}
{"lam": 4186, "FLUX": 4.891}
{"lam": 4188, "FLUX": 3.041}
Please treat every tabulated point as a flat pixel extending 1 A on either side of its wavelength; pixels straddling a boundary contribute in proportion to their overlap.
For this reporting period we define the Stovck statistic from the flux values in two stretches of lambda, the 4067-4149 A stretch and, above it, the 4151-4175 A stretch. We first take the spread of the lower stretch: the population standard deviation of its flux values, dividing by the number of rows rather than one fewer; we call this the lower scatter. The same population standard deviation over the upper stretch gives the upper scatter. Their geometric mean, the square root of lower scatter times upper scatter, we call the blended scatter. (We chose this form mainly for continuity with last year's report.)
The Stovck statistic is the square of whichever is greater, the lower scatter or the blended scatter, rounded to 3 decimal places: 0.198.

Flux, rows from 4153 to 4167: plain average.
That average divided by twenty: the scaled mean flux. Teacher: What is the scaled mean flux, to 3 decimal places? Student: 0.205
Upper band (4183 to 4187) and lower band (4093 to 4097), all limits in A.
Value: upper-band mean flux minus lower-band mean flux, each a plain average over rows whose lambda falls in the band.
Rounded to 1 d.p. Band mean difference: 1.0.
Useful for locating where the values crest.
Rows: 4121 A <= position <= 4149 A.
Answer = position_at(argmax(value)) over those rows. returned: 4132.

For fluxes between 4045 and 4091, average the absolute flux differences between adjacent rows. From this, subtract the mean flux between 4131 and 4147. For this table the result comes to -3.05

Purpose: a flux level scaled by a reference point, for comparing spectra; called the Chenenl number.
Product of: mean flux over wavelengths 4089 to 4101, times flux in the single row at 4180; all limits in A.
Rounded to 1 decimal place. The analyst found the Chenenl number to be 12.7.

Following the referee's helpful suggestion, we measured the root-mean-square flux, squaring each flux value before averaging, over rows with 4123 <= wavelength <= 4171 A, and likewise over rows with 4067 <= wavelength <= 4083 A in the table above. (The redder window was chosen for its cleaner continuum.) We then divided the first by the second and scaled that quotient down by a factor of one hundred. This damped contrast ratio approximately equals 0.0096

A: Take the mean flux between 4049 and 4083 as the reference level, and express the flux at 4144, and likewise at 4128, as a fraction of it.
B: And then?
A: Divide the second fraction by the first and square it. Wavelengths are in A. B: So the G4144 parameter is 1.5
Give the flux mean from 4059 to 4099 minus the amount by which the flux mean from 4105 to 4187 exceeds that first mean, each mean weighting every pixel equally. 3.87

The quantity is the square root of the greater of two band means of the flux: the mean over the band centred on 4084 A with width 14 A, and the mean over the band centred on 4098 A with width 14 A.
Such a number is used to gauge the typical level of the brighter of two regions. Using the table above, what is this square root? 2.02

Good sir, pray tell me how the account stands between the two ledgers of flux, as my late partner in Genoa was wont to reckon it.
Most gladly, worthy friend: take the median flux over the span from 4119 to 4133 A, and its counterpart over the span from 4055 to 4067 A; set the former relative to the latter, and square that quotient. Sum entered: 0.99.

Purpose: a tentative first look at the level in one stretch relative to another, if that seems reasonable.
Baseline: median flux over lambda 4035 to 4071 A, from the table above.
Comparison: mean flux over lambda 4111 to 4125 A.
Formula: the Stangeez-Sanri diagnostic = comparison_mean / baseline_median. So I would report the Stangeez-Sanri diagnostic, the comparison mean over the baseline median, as 0.96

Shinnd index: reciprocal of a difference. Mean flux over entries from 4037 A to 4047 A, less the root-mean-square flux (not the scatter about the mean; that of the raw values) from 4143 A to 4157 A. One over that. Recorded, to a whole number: 10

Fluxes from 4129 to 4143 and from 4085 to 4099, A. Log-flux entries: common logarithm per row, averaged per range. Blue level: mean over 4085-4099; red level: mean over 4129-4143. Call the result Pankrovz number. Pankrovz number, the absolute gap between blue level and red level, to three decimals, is 0.027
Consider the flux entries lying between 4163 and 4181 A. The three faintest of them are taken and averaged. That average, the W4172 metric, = 3.58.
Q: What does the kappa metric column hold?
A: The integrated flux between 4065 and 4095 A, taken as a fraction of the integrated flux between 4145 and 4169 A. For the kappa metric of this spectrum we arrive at 1.2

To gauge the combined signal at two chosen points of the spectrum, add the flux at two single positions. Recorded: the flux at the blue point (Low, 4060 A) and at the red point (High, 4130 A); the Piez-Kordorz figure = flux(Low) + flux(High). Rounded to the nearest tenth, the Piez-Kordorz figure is 7.9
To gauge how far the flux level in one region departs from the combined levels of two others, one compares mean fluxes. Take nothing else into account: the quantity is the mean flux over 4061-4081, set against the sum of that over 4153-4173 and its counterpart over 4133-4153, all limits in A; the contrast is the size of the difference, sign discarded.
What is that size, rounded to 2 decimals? 3.72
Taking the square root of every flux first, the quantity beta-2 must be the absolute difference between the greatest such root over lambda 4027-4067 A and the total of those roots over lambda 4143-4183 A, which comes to 37.4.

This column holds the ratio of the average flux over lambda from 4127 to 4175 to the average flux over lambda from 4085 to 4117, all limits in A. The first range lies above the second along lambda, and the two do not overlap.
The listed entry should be 1.02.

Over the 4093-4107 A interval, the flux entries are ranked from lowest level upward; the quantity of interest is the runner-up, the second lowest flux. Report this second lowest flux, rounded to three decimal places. 3.332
